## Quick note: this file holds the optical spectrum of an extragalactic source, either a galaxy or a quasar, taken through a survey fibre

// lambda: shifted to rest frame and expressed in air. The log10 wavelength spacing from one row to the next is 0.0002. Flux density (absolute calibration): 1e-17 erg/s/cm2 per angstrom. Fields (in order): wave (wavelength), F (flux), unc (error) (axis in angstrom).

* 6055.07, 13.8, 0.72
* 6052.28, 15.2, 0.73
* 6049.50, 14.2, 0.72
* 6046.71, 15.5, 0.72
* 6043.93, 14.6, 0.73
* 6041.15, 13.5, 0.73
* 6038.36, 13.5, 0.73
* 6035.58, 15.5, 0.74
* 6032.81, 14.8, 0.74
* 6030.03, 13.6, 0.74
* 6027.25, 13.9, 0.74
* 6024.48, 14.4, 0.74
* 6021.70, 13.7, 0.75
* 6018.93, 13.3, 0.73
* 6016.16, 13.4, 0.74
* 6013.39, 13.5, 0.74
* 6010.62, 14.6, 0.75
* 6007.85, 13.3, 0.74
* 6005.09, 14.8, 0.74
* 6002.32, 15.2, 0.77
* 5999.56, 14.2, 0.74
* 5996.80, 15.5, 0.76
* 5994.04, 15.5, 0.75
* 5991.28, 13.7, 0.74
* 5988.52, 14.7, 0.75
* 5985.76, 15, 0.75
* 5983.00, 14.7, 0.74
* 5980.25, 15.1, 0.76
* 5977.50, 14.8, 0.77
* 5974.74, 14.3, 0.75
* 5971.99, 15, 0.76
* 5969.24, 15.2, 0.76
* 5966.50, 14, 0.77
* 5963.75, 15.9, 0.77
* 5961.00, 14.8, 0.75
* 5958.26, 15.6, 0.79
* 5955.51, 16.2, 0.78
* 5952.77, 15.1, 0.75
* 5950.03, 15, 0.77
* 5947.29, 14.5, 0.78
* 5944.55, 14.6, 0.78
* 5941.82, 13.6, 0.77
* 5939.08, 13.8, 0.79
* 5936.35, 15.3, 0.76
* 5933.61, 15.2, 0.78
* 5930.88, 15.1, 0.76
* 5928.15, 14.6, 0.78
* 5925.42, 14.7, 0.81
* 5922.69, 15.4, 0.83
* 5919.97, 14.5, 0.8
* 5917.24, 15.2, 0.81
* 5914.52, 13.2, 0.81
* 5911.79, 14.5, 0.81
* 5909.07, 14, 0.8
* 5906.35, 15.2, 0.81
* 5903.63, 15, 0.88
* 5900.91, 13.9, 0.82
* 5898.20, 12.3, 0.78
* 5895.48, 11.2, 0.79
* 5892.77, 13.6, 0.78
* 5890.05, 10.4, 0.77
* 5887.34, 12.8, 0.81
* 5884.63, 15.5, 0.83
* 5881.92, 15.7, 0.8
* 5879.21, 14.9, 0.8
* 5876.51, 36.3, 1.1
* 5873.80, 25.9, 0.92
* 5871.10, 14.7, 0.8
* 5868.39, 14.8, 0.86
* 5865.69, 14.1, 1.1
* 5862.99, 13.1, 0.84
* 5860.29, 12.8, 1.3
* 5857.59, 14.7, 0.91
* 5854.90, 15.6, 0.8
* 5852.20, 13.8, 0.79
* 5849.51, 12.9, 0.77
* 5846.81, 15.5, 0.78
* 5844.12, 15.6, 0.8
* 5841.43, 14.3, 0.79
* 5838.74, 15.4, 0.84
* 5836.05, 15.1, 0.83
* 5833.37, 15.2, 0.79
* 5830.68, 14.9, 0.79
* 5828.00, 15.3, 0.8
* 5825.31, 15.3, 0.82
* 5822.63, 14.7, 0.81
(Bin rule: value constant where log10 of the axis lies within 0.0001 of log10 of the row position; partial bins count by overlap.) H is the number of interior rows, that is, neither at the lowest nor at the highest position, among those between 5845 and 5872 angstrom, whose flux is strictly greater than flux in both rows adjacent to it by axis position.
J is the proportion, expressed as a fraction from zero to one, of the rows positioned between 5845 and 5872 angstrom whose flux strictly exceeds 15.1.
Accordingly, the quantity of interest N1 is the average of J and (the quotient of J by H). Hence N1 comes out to 0.15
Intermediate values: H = 2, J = 0.200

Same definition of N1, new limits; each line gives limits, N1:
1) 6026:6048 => 0.25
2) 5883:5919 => 0.15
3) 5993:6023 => 0.20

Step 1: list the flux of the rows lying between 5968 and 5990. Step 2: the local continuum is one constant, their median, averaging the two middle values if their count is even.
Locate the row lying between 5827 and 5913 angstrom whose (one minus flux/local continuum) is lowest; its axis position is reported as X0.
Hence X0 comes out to 5876.51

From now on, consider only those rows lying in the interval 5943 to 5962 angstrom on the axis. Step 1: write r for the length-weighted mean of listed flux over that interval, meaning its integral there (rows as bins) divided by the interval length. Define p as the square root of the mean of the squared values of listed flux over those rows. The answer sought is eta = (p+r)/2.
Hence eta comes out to 15.1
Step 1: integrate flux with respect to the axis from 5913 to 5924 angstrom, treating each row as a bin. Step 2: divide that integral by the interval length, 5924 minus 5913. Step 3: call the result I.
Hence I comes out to 14.6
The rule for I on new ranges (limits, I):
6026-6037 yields 14.5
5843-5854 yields 14.5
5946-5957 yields 15.2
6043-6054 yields 14.9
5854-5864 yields 14.0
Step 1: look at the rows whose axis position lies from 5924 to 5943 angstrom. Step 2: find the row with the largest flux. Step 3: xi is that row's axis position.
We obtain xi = 5936.35 angstrom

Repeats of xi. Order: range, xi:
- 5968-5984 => 5969.24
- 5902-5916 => 5906.35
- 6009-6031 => 6010.62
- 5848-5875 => 5873.80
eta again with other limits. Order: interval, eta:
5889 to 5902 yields 12.3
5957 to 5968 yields 15.1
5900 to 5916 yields 14.3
